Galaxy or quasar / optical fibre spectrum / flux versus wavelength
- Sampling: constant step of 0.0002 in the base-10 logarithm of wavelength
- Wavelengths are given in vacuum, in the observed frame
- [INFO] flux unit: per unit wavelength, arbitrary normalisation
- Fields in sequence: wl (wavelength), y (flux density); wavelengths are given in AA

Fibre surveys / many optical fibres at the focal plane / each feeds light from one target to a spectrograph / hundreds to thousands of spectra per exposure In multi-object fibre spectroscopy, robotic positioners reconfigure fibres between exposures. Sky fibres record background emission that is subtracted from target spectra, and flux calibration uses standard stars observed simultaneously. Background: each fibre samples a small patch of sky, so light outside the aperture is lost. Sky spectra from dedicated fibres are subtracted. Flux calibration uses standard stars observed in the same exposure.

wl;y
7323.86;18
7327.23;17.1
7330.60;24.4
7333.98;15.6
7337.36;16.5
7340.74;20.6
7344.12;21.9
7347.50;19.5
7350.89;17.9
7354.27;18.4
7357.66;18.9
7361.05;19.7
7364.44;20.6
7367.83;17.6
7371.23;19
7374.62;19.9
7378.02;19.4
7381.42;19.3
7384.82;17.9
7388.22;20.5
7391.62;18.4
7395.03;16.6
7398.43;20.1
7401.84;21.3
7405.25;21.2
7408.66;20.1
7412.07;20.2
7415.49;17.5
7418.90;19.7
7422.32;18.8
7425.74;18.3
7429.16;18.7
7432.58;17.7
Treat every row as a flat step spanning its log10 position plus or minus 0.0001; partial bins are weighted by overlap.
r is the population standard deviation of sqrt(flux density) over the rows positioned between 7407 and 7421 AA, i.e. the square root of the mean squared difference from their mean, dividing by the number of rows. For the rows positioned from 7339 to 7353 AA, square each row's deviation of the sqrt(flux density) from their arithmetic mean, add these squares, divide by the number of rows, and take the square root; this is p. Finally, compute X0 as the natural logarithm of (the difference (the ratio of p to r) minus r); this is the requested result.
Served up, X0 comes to 0.2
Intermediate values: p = 0.16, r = 0.13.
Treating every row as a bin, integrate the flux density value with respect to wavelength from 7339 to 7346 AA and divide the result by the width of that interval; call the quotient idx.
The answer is 21.2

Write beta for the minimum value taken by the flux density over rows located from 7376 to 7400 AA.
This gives 16.6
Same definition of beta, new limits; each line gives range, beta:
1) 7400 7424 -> 17.5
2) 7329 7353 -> 15.6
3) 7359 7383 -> 17.6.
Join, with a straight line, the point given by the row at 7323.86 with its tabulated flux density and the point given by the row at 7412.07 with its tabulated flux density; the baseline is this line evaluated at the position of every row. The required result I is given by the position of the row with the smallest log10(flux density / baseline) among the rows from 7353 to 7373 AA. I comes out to 7367.83 AA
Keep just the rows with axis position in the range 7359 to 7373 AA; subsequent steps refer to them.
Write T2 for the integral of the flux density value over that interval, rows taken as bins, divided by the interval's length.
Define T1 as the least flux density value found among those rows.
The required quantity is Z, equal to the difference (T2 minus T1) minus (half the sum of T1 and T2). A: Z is -16.8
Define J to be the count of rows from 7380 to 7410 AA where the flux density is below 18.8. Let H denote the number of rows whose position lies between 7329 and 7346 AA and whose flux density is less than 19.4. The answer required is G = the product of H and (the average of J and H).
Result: 5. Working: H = 2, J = 3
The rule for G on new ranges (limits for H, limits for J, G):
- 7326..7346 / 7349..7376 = 9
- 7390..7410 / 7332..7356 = 6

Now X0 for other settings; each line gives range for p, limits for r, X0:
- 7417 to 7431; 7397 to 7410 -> -0.1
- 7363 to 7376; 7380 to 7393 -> 0.0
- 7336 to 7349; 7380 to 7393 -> 0.7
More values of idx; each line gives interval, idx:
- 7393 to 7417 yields 19.6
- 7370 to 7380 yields 19.5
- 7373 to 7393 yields 19.2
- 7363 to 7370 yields 19.0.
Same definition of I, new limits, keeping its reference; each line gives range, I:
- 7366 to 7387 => 7384.82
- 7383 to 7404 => 7395.03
